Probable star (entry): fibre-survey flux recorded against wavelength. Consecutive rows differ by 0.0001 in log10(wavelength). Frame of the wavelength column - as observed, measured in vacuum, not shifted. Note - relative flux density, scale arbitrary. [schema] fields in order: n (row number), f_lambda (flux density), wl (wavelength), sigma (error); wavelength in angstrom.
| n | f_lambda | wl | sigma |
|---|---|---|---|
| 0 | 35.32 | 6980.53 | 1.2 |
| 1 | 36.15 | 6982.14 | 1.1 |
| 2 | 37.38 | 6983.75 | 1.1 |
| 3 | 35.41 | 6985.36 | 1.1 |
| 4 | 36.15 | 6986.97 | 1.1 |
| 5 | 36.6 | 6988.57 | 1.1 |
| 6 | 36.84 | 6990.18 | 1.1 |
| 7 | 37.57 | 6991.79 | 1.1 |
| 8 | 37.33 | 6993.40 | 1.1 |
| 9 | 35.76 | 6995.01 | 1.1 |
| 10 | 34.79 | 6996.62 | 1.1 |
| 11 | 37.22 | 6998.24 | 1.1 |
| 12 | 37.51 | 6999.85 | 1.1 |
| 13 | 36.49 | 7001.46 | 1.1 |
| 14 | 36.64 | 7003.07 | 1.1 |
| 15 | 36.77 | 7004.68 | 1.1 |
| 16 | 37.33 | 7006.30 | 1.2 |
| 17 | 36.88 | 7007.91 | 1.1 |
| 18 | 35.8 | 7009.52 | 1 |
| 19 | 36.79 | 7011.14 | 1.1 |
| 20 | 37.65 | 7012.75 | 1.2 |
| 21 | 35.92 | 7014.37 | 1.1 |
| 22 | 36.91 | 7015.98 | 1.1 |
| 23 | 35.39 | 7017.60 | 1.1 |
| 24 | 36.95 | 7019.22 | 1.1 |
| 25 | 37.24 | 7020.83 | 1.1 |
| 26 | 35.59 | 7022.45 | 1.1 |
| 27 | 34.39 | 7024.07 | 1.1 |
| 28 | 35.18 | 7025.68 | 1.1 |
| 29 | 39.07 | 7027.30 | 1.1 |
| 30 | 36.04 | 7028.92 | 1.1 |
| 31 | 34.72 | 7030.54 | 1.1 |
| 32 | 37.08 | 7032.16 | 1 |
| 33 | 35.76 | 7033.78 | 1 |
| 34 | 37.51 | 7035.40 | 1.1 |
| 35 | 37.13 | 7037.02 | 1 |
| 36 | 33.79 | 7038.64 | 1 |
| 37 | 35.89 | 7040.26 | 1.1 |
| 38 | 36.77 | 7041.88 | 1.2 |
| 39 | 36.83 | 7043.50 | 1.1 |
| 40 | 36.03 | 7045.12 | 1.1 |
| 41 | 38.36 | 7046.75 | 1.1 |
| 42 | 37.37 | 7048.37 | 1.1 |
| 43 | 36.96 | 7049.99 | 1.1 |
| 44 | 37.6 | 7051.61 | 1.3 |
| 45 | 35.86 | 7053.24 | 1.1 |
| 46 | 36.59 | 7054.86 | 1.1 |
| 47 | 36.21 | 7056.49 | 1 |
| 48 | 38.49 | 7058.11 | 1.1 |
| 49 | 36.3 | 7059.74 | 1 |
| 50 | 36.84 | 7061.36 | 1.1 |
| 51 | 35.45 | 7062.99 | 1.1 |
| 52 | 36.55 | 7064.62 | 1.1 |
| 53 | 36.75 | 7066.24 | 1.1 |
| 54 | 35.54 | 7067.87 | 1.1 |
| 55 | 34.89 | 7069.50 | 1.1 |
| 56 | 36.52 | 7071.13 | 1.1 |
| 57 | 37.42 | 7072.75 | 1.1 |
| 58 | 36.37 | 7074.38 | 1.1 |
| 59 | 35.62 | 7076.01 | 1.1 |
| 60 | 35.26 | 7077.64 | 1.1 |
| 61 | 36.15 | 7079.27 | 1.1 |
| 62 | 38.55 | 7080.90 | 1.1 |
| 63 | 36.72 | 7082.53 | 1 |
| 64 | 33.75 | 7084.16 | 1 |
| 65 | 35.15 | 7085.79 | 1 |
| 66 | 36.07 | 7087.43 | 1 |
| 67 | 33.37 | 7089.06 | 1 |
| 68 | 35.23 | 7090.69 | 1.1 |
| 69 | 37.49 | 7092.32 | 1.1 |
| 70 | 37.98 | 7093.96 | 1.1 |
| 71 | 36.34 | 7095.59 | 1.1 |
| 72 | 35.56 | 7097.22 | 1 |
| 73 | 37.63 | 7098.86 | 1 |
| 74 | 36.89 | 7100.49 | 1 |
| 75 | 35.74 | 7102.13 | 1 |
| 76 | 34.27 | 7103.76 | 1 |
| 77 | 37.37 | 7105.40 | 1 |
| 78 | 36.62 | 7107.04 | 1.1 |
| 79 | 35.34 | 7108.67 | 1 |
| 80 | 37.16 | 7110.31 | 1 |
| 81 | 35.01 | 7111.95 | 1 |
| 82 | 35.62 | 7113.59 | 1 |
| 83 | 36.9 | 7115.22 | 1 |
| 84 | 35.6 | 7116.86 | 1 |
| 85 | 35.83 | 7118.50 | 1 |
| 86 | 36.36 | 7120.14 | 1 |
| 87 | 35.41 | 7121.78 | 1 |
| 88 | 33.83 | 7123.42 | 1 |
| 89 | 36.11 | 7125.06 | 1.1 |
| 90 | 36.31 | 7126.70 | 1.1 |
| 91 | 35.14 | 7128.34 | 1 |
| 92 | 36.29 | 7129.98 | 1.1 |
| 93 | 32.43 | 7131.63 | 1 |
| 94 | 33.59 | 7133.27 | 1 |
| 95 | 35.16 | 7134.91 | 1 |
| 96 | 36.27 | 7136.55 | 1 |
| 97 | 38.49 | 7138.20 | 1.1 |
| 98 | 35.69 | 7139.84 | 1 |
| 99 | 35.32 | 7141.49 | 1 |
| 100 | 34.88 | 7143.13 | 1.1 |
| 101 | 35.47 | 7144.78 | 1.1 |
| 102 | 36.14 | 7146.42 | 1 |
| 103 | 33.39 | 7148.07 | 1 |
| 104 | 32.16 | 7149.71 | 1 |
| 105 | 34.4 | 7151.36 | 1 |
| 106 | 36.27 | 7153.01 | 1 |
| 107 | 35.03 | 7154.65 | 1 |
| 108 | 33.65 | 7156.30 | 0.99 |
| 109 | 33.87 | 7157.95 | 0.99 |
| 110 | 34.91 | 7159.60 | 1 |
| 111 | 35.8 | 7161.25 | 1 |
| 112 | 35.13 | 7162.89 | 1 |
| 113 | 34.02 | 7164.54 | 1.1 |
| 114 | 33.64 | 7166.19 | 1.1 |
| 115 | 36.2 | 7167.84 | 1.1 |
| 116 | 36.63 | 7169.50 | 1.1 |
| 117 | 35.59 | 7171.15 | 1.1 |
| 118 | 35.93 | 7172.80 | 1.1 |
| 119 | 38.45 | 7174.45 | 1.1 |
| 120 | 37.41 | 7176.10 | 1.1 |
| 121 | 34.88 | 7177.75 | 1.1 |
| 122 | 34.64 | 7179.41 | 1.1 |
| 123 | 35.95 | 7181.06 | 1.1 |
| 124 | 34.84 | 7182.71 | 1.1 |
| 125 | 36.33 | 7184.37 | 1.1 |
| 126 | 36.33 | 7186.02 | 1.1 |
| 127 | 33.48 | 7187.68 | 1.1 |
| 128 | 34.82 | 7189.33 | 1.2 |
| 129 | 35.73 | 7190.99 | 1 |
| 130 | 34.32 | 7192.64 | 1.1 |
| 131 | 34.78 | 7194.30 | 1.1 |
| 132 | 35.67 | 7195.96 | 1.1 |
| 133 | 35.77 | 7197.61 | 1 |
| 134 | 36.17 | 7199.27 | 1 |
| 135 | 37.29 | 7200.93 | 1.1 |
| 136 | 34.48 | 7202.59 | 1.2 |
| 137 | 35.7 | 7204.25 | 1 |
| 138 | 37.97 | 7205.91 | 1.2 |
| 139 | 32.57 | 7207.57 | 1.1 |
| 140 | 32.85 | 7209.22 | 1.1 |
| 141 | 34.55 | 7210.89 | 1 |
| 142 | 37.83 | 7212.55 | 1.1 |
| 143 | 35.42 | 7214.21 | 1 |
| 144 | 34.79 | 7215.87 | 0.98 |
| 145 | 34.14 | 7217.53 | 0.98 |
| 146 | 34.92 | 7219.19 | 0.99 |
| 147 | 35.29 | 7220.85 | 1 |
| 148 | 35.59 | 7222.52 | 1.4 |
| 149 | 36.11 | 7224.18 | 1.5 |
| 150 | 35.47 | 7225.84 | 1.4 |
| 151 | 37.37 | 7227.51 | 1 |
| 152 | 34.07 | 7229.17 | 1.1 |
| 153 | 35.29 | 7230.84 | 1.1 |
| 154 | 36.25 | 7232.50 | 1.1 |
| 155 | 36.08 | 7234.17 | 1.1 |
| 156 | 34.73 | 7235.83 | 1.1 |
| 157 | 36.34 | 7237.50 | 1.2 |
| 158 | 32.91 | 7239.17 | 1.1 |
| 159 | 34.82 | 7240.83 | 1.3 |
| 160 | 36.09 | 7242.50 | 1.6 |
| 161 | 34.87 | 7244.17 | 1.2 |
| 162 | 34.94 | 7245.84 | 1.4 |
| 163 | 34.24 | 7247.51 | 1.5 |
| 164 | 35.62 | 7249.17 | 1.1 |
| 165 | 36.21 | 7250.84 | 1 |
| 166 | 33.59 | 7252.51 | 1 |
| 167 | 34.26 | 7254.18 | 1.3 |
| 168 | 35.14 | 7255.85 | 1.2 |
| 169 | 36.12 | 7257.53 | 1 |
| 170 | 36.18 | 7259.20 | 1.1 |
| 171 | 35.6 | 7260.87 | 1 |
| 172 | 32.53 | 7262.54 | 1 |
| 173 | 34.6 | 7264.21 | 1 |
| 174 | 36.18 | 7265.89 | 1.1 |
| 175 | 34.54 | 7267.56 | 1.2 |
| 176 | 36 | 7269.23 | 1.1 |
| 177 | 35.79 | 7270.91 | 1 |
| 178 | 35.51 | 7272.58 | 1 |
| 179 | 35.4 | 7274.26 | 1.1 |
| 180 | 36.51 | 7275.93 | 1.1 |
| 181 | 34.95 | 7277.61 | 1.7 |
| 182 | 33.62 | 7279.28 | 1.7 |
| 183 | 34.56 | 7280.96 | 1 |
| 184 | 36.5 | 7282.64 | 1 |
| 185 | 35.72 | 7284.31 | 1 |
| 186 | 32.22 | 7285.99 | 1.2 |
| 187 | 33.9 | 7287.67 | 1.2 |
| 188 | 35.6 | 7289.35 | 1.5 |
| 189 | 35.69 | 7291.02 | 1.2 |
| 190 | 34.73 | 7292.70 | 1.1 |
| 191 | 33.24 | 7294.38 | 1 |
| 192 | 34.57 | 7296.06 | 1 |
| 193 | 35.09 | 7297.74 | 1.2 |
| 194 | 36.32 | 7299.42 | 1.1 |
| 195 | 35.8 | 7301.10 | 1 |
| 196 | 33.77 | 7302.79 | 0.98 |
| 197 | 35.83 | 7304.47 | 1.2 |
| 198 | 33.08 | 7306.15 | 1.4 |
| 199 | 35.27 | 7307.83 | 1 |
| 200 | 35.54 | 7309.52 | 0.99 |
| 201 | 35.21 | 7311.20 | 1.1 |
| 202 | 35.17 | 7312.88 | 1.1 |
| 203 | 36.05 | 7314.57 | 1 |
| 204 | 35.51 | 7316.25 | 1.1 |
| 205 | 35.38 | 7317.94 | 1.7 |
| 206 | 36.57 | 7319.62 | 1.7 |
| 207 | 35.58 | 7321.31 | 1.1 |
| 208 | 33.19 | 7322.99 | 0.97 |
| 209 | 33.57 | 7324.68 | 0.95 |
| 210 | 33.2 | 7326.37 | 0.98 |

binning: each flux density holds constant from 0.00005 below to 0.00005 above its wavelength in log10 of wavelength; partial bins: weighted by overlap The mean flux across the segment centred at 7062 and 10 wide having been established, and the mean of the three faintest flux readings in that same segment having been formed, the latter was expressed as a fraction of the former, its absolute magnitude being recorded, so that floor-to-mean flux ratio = 0.983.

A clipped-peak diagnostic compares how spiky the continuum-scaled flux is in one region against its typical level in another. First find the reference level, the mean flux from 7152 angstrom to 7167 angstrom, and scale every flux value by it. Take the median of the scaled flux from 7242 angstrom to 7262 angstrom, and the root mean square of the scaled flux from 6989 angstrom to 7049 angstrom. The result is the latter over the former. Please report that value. 1.03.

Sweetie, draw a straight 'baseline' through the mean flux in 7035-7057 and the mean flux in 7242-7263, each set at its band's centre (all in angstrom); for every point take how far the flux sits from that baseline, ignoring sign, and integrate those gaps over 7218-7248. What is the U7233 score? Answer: 22.5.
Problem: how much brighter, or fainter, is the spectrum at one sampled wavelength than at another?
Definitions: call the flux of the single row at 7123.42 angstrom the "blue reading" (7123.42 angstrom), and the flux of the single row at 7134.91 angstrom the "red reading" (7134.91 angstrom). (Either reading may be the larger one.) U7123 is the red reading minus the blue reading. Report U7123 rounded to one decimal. 1.3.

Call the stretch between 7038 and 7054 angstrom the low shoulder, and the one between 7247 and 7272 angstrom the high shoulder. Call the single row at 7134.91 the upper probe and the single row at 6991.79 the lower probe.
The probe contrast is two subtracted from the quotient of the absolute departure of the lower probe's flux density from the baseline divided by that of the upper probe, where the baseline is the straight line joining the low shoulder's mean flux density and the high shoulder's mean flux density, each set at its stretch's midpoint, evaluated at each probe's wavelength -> -1.2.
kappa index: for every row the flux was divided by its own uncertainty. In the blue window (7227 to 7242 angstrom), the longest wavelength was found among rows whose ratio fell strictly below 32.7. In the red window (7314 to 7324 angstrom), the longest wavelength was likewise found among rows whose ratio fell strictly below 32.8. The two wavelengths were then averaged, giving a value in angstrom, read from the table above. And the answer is 7281.1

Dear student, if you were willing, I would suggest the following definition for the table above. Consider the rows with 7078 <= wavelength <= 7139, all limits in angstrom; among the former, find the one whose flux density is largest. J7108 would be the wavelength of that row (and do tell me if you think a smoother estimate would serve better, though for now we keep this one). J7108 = 7080.90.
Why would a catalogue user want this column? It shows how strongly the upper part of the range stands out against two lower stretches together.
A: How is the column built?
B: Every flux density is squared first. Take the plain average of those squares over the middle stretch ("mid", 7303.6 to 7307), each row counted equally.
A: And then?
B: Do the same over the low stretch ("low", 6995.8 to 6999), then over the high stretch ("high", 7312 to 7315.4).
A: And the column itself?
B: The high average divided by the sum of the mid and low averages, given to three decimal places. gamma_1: 0.510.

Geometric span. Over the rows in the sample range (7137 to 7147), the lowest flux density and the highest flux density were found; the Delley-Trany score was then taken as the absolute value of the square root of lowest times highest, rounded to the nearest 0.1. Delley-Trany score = 36.6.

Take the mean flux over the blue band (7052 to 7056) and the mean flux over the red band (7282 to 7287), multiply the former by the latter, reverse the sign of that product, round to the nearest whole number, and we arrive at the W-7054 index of -1261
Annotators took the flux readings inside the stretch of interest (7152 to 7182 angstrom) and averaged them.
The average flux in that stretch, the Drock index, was 35.4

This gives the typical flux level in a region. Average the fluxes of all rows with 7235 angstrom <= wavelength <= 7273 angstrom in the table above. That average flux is 35.1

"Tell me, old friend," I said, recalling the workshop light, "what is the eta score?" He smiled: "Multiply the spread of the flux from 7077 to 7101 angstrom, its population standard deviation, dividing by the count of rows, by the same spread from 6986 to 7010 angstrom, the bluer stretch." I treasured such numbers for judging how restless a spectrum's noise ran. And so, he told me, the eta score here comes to 1.05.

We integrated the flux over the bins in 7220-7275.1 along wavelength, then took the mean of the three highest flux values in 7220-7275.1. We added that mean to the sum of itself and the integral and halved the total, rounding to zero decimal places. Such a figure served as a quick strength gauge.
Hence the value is 1008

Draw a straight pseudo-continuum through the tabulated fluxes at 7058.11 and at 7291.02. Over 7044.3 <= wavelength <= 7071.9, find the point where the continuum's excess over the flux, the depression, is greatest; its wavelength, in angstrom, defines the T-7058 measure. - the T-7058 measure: 7069.50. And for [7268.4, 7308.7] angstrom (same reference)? 7285.99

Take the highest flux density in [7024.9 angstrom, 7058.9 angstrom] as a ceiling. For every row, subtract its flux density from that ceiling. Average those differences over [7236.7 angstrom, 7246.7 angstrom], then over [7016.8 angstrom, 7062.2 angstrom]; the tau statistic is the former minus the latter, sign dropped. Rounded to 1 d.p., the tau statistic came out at 1.5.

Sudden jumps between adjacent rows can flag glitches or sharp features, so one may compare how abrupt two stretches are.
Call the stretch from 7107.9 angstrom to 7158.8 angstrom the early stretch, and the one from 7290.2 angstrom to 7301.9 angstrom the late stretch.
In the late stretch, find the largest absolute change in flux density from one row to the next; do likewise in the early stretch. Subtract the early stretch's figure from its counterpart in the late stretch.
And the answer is -2.4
